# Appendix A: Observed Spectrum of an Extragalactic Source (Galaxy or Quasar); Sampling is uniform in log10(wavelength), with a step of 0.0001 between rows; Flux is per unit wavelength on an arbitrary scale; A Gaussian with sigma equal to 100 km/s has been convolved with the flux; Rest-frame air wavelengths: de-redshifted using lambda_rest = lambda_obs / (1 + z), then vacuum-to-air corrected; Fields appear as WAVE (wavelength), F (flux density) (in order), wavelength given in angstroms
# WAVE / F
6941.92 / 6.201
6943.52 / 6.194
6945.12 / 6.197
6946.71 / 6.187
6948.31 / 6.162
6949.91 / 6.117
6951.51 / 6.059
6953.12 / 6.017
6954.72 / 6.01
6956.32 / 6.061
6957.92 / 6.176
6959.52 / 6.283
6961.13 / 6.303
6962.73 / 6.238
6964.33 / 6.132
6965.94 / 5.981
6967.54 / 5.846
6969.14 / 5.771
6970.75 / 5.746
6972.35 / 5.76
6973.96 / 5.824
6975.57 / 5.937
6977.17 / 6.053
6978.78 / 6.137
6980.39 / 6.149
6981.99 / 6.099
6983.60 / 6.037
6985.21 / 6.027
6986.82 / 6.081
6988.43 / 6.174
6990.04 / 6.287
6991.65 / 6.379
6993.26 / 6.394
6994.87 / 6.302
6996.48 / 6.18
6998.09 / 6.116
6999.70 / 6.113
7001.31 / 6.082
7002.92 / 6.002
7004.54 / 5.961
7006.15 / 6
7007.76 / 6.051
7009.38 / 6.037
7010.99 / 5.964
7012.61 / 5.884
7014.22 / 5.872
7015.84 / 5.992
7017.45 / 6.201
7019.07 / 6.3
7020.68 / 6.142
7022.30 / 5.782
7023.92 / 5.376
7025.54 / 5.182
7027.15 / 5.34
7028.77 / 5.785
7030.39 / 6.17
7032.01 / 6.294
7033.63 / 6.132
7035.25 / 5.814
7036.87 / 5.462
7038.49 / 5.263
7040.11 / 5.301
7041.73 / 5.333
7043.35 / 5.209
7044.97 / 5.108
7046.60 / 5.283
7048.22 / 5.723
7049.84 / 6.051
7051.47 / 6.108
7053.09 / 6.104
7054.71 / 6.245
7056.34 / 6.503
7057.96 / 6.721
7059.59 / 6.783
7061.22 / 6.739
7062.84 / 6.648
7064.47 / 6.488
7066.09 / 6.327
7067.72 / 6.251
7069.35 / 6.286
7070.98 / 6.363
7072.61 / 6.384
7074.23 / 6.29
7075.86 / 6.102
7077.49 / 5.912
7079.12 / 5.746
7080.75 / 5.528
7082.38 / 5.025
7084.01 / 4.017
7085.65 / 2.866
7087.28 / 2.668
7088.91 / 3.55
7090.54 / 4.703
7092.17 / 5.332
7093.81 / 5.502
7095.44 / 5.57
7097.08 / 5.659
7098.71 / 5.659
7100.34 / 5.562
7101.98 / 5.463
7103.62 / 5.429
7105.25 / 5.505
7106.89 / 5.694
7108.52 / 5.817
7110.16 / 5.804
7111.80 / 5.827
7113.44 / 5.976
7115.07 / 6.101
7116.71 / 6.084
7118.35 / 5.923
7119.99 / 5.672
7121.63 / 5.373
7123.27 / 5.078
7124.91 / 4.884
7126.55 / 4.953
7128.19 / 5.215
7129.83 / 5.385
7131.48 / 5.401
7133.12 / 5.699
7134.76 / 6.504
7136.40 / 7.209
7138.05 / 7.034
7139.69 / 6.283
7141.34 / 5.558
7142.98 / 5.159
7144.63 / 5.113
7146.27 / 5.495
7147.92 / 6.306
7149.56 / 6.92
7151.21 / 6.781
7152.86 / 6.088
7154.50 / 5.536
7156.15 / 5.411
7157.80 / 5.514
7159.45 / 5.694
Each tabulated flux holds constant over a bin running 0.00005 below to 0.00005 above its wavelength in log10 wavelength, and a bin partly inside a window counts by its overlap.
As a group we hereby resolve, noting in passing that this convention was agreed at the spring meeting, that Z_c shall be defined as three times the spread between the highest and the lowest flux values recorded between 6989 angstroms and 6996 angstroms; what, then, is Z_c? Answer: 0.3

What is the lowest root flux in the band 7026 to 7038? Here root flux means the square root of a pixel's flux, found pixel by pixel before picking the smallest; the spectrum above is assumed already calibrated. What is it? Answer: 2.31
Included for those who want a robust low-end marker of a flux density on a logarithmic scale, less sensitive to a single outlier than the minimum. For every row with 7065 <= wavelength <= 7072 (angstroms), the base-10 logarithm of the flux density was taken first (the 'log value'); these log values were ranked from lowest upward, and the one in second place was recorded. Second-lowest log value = 0.798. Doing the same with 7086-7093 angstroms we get 0.550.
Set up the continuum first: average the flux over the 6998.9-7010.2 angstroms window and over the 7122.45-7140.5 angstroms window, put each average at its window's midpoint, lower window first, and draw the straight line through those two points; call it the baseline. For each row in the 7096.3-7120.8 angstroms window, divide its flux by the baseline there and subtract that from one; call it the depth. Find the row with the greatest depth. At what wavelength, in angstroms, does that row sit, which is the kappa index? 7103.62 angstroms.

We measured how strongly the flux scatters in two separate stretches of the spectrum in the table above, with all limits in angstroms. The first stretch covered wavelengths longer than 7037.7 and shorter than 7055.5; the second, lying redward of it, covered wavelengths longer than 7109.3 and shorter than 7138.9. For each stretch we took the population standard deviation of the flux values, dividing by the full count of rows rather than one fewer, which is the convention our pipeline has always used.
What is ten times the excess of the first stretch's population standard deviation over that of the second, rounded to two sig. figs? -2.1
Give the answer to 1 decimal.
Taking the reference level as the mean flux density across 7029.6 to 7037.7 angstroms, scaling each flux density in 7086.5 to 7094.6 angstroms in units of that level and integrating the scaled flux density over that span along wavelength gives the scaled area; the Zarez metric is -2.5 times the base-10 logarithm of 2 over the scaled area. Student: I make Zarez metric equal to 1.2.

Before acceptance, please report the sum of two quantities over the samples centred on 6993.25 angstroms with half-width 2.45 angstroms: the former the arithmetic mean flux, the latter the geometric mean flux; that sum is 12.7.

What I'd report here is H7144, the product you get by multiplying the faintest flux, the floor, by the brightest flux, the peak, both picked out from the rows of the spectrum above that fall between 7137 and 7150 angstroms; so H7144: 36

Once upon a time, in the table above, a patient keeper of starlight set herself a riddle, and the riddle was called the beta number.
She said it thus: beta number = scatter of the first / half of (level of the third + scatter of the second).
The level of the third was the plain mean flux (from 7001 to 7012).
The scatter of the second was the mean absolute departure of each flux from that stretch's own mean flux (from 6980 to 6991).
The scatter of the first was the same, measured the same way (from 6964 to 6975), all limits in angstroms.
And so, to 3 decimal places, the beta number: 0.036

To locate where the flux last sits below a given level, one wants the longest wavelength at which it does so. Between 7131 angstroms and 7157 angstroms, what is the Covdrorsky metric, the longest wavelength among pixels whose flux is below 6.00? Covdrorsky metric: 7156.15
